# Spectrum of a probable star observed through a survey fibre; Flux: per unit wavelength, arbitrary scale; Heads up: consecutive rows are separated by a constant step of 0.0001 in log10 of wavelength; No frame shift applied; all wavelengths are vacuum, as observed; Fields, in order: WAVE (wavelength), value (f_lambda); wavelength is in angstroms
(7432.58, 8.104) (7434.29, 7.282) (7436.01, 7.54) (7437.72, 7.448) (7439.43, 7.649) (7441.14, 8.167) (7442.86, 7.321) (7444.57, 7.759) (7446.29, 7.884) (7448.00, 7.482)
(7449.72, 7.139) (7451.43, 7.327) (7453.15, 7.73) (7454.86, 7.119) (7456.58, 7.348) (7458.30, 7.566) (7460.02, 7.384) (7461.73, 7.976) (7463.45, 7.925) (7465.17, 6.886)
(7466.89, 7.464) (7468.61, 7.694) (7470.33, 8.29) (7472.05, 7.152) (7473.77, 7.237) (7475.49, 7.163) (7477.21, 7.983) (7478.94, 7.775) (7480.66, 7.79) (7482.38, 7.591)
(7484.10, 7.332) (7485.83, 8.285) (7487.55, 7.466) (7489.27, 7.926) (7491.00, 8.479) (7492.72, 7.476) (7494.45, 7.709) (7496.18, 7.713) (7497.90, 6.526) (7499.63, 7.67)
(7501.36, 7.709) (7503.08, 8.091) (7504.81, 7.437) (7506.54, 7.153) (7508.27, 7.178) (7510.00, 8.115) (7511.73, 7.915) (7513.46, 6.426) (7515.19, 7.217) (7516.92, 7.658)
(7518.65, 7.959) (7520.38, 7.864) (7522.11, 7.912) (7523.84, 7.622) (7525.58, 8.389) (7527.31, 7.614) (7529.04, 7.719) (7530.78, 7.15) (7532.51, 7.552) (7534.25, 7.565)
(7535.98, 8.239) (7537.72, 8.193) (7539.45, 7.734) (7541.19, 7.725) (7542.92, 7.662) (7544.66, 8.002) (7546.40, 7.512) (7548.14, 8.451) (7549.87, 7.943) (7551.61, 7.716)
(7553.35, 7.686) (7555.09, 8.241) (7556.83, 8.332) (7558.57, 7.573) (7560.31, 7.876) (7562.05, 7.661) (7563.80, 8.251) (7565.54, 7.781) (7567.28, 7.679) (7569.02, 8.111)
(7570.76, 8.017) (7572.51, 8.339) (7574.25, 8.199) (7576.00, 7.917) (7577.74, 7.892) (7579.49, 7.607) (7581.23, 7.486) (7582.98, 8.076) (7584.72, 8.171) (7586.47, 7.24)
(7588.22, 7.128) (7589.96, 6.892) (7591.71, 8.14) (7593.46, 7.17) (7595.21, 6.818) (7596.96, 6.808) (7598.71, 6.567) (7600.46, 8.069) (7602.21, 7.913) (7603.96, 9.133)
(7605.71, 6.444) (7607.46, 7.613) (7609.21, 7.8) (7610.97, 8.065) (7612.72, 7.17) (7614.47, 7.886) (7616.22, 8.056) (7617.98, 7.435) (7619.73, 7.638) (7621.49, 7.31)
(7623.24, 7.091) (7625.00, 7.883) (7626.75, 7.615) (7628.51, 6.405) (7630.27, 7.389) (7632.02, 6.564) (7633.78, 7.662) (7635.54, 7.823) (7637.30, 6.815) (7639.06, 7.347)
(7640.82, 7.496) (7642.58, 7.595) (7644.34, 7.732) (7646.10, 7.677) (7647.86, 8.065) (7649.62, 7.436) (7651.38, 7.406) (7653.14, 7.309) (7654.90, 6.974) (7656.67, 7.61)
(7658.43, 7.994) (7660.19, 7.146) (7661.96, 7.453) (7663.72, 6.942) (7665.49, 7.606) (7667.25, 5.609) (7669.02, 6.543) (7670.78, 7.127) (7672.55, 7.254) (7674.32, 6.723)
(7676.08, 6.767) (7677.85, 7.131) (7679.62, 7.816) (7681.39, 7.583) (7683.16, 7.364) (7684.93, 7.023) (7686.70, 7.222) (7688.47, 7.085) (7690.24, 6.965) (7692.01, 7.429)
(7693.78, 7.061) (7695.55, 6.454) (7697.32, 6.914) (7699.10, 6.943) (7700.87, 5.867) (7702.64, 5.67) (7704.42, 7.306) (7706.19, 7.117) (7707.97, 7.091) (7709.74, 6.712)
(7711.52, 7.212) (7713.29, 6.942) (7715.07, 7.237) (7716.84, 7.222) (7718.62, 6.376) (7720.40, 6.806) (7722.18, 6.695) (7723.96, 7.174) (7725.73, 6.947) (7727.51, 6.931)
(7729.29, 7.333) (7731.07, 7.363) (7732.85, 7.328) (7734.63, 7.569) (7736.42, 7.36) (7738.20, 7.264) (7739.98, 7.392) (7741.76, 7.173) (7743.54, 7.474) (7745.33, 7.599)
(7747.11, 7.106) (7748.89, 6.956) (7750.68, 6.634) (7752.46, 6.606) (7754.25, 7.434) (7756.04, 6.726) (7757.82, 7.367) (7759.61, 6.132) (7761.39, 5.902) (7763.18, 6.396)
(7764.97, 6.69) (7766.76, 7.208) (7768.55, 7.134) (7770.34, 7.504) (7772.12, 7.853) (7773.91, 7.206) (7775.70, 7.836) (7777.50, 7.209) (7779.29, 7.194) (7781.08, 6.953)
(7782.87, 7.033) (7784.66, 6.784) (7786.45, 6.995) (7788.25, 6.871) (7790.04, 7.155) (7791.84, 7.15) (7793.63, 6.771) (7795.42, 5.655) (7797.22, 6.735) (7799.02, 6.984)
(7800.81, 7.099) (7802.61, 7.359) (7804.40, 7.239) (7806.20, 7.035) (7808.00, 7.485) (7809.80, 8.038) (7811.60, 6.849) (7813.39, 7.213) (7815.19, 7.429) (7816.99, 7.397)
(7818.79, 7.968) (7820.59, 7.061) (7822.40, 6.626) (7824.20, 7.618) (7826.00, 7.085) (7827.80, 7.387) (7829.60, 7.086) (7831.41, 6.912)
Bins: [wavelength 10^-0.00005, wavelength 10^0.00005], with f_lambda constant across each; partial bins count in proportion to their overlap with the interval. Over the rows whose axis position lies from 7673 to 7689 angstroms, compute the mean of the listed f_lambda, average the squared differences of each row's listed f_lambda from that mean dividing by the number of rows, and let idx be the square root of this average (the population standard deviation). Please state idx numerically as 0.34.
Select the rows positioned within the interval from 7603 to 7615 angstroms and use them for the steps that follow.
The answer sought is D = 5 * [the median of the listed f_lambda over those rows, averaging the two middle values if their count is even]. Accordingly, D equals 39.0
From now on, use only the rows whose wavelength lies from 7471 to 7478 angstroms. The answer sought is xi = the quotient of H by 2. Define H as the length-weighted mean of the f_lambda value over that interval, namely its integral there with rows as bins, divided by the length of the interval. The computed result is 3.70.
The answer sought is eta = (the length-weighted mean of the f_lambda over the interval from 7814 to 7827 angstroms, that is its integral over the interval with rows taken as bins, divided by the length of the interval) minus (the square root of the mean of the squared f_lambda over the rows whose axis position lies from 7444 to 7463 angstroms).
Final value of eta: -0.2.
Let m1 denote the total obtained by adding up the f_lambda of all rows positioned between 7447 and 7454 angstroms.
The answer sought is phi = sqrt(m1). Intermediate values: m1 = 29.7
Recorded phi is 5.45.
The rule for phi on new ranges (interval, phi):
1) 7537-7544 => 5.60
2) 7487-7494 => 5.60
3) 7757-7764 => 5.08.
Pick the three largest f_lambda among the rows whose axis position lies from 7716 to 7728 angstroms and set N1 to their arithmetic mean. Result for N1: 7.1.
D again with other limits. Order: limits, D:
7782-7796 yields 34.7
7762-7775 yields 36.0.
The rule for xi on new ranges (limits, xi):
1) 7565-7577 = 4.01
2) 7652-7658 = 3.68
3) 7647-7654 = 3.78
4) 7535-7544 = 3.96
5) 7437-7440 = 3.78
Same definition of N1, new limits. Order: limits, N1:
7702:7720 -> 7.3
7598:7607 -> 8.4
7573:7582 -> 8.0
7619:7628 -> 7.7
